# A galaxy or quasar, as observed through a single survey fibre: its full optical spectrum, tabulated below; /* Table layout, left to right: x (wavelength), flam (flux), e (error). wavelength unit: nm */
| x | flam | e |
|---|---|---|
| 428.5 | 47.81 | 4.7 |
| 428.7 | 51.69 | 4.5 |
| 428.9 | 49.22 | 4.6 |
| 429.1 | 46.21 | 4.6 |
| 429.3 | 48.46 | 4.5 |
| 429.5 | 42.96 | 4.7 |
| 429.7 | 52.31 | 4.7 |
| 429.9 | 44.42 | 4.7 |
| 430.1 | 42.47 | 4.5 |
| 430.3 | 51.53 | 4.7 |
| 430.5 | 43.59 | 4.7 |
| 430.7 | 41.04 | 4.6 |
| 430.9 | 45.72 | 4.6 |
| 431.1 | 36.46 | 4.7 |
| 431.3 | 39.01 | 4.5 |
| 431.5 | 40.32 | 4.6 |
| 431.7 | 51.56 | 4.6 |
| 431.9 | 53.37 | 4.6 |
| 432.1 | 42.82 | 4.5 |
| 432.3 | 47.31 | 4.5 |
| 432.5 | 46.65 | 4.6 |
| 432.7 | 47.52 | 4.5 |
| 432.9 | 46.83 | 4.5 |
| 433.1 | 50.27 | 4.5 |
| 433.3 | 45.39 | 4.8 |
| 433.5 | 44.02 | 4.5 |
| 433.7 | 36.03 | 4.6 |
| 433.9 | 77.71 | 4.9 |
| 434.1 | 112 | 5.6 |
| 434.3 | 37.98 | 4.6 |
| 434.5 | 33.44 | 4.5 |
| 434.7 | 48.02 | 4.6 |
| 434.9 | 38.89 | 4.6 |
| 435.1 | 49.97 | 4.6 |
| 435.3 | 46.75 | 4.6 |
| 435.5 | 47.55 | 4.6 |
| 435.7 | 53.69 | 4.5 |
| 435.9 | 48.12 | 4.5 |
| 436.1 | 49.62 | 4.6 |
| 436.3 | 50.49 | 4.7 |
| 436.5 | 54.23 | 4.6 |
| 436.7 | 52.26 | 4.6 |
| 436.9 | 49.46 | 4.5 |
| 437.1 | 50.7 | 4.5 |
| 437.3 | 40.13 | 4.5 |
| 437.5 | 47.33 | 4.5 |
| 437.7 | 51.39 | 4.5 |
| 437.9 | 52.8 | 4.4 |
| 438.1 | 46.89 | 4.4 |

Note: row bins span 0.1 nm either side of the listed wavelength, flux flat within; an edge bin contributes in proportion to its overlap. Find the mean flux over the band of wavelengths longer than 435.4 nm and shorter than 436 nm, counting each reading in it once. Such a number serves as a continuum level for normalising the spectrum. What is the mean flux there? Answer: 49.8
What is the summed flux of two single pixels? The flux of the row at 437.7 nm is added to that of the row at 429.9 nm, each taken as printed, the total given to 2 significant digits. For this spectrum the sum 96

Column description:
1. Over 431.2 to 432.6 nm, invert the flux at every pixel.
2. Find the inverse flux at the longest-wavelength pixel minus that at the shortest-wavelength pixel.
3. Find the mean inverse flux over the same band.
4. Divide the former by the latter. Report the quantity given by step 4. -0.19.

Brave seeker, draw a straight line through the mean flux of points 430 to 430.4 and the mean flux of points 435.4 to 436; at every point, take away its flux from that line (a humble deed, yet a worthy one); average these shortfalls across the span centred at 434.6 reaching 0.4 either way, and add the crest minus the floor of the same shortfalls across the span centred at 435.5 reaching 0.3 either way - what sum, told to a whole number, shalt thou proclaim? 16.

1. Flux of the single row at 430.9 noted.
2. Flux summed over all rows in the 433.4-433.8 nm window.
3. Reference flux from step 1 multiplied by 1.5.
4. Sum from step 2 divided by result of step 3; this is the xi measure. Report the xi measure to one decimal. 1.2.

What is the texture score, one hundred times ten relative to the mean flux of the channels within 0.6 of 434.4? 17.2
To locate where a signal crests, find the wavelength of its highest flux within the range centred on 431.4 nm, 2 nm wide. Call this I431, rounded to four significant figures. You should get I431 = 431.9 nm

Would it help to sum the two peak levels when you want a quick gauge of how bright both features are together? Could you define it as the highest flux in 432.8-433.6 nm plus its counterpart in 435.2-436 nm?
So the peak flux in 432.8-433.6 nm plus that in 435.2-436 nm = 104.0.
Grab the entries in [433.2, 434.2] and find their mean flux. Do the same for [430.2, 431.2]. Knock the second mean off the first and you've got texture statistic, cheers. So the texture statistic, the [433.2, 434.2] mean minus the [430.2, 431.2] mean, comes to 19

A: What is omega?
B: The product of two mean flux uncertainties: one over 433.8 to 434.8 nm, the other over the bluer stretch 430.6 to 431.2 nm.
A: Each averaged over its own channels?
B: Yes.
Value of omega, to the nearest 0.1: 22.4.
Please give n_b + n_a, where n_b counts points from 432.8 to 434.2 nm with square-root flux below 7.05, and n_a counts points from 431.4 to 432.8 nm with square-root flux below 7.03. 9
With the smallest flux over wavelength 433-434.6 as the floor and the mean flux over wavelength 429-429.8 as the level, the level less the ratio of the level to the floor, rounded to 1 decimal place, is 46.1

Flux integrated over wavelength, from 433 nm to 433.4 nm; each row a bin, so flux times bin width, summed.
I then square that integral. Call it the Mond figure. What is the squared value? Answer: 366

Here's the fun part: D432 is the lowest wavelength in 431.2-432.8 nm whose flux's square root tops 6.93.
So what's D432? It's 431.7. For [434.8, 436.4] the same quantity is 435.1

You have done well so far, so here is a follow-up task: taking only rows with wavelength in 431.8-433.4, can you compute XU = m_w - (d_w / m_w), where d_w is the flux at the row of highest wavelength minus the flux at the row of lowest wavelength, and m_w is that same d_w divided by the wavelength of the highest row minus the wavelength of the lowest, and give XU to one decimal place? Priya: -7.1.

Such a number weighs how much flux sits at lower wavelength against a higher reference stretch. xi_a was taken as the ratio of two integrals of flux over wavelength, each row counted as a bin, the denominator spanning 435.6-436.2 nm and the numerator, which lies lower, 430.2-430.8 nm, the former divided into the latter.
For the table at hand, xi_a 0.90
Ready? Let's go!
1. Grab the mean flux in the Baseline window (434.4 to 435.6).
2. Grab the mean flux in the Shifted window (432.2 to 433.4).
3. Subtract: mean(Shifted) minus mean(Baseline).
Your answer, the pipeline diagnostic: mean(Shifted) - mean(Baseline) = 3.2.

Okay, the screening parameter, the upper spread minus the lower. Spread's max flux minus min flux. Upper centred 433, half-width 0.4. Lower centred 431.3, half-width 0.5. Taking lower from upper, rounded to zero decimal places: -10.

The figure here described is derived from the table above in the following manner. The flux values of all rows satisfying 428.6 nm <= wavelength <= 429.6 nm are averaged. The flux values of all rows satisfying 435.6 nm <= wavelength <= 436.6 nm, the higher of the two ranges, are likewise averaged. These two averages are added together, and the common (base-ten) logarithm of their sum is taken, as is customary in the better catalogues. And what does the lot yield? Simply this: 2.00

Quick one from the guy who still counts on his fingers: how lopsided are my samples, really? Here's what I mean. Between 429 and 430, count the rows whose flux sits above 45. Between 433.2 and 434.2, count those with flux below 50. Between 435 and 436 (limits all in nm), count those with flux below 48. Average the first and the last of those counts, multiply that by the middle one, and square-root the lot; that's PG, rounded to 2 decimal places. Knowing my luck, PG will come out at 2.74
